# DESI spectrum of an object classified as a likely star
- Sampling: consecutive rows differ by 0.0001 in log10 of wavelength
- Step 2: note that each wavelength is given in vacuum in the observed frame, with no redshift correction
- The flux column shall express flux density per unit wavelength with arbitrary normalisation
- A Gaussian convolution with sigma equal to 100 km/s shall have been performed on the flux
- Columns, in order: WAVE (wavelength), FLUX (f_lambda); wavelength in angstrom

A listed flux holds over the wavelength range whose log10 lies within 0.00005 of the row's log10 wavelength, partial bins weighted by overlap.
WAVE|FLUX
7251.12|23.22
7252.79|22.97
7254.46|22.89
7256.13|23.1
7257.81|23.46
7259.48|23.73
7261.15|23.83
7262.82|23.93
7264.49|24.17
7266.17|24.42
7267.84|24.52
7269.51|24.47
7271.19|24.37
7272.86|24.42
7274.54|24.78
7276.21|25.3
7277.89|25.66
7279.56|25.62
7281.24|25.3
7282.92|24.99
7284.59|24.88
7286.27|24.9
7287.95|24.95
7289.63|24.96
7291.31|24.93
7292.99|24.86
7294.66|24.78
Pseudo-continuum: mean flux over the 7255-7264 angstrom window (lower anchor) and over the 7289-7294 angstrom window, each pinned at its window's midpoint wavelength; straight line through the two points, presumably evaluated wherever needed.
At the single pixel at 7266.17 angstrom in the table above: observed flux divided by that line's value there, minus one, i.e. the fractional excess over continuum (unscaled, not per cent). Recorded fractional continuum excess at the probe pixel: 0.022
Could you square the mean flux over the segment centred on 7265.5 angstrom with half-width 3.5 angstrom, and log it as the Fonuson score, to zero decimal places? 589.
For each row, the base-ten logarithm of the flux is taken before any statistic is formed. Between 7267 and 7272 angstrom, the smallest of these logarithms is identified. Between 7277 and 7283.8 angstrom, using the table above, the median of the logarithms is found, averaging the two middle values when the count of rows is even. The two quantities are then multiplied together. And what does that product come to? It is 1.95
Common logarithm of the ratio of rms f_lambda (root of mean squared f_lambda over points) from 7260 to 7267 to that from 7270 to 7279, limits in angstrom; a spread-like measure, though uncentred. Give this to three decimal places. -0.015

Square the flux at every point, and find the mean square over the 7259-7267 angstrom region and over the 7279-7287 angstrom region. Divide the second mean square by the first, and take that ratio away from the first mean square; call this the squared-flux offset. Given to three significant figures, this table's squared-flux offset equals 576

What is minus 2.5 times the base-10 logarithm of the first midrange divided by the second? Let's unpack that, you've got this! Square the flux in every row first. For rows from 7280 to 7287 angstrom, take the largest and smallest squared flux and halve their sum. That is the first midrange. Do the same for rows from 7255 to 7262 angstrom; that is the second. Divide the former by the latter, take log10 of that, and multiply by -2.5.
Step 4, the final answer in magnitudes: -0.15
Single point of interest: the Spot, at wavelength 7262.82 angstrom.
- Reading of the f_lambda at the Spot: 23.93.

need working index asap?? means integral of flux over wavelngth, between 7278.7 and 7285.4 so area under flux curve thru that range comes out 169.0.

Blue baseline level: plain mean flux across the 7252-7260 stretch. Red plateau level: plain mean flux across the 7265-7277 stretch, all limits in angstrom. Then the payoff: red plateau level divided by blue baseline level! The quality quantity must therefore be 1.06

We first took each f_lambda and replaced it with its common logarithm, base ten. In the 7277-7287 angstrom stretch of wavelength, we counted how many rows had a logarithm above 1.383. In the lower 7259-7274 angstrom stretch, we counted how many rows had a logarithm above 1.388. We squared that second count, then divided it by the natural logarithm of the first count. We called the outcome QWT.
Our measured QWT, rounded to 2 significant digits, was 2.2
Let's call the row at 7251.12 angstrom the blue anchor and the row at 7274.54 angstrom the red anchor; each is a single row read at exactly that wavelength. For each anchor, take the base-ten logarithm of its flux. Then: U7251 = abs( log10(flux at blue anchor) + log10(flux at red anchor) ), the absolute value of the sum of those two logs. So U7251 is 2.760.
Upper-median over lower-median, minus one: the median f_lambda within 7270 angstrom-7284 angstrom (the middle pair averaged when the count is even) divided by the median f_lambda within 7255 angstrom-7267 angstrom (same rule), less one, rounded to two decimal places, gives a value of 0.06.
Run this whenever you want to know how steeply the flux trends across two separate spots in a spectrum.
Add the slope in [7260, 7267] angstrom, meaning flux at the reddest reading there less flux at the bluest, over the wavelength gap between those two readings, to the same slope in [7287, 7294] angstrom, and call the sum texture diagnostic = 0.100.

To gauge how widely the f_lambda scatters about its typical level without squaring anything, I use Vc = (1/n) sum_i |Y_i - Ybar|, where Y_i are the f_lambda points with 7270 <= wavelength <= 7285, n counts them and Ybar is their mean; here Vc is 0.39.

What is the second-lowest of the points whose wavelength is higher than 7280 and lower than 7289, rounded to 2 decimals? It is 24.90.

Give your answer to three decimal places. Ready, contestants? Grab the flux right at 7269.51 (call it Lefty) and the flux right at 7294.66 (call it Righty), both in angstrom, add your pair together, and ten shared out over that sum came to 0.203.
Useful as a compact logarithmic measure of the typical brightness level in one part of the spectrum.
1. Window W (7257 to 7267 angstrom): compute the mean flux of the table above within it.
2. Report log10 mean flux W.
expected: 1.38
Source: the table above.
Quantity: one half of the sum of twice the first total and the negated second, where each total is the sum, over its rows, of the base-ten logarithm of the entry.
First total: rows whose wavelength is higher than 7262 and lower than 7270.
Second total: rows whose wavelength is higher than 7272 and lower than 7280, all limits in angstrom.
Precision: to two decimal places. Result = 3.43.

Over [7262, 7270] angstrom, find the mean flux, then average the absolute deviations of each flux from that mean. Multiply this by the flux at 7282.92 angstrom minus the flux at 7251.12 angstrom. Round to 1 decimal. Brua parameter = 0.4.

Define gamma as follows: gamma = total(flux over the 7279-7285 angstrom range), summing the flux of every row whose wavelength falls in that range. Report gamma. 101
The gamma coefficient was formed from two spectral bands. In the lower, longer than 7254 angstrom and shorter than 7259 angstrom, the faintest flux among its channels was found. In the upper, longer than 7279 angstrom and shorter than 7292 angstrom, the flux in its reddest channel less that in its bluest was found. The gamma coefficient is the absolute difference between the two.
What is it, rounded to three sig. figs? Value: 23.6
